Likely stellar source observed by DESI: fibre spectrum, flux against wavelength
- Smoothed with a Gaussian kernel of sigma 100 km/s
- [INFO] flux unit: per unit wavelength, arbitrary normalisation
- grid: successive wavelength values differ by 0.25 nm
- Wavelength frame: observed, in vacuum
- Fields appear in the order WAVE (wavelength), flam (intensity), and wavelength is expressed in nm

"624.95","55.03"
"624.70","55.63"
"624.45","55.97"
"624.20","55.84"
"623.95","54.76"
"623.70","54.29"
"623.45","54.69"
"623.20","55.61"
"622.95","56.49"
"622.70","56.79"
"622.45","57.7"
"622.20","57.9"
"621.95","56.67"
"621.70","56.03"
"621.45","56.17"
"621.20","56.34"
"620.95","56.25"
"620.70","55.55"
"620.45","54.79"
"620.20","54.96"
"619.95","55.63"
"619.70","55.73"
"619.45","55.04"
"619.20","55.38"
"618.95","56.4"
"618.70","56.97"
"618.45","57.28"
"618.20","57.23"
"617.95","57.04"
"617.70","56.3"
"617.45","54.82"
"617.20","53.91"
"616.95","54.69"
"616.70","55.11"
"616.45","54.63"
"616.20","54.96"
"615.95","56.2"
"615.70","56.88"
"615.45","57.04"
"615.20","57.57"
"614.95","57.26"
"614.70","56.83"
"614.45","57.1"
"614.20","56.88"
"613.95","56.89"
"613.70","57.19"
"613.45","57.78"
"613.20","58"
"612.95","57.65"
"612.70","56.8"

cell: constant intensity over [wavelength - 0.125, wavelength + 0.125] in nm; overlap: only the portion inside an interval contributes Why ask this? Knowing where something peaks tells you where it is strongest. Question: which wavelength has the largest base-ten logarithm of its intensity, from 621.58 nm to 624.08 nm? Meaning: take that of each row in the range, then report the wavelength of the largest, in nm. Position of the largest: 622.20 nm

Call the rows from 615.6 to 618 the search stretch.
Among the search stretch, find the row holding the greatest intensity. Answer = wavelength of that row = 617.95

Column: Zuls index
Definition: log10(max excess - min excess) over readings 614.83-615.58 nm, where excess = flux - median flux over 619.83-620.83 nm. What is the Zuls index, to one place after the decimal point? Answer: -0.3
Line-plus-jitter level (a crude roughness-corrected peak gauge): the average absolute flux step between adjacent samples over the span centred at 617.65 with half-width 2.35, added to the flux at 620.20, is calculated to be 55.5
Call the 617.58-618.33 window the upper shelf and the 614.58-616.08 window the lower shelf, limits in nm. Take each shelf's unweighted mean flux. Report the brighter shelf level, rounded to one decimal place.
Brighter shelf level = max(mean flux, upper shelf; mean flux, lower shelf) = 57.0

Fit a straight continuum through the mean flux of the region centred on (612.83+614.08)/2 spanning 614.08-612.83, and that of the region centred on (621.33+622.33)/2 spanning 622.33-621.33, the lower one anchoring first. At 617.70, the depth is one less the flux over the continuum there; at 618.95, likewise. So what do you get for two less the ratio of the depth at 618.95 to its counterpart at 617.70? 1.3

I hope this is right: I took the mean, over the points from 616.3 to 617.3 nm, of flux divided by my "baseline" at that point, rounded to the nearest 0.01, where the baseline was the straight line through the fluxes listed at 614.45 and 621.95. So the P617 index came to 0.96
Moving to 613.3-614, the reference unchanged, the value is 1.00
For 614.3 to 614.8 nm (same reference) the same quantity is 1.00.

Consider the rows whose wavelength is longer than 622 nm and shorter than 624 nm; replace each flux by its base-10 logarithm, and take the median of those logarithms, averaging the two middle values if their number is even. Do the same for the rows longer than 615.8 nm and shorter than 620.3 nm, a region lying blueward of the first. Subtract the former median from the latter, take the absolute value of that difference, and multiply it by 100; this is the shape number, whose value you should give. 0.42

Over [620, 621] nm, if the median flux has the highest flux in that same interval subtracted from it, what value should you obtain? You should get -1.0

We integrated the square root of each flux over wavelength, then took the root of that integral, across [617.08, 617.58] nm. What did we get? 1.920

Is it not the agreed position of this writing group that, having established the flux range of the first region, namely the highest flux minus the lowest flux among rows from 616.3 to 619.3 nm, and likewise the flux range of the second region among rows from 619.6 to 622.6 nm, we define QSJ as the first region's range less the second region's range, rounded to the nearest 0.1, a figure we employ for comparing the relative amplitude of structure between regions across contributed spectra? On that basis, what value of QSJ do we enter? 0.3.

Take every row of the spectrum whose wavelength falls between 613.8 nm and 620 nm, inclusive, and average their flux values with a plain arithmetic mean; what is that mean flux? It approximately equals 56.2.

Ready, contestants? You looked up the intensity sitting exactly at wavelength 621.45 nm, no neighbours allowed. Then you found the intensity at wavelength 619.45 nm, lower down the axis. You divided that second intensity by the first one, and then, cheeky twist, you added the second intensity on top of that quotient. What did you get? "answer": 56.0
